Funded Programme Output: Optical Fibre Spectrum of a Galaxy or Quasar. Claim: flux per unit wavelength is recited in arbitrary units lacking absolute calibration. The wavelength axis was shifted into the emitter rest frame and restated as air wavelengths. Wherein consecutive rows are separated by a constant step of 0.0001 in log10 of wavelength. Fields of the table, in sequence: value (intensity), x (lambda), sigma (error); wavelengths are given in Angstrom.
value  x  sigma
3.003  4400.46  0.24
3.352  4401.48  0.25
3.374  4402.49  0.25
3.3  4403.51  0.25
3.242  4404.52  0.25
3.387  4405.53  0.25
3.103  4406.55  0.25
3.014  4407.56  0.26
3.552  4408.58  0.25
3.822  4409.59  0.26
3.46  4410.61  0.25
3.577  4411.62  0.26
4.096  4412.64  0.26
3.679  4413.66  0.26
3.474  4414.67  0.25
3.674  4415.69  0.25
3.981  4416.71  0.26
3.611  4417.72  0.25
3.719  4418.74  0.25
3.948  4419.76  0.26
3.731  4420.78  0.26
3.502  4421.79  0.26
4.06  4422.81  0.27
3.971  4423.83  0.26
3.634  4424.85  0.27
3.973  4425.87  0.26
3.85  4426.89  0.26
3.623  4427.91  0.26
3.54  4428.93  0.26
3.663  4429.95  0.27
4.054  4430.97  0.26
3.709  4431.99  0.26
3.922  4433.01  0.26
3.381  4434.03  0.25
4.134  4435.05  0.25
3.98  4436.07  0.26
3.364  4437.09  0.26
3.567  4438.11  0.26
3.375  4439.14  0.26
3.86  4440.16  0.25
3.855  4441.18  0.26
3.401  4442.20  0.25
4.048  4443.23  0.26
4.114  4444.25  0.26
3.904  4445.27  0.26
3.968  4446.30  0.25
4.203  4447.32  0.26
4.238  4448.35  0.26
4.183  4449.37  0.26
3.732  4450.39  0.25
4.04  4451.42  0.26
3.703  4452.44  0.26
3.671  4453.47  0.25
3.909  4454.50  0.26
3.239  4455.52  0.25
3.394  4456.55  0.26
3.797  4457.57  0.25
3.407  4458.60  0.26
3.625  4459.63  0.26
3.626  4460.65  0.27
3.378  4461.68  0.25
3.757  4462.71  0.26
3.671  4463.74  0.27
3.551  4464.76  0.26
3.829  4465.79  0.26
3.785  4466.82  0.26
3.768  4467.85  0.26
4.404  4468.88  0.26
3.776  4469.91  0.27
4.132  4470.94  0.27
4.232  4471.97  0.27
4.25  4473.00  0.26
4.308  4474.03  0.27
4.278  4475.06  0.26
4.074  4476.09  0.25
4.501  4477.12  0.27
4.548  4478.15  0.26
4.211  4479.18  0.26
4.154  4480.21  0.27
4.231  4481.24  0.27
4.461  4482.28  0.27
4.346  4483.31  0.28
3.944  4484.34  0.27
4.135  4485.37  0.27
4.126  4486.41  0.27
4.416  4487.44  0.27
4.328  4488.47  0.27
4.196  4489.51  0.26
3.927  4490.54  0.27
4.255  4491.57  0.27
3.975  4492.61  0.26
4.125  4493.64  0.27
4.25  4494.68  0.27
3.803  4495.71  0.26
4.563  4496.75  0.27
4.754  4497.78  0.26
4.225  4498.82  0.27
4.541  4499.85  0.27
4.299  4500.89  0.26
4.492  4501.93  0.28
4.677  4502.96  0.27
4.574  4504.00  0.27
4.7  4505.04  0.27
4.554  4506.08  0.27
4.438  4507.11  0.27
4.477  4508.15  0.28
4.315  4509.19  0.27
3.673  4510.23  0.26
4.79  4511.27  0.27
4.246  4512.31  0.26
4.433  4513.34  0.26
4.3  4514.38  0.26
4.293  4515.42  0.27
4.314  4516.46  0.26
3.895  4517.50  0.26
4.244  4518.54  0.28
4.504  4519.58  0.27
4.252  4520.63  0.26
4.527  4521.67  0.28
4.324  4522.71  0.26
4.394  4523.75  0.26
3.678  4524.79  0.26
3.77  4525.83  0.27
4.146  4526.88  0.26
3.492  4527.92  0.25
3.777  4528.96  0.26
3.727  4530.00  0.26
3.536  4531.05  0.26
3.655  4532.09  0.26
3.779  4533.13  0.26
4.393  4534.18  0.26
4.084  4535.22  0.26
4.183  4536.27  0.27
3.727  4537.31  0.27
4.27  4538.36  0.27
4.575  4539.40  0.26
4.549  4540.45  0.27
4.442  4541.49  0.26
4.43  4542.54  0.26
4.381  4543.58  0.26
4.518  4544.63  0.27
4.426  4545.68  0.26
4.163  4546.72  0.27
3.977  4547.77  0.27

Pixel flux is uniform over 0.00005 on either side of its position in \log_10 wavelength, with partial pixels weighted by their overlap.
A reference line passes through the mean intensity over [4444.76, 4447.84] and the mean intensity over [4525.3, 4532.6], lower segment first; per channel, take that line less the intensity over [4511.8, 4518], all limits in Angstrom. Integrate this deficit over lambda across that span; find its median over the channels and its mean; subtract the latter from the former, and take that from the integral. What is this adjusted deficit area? -2.9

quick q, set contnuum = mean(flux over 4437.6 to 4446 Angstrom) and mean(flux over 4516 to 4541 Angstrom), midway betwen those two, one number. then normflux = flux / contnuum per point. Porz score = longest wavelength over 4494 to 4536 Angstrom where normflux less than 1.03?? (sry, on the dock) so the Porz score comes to 4533.13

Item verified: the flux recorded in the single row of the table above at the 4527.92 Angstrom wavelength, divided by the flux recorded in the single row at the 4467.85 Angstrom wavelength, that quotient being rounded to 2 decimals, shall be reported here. 0.93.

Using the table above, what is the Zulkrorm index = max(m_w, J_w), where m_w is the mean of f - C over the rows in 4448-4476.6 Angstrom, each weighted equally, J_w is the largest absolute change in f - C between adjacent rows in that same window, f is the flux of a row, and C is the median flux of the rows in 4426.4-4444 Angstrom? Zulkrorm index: 0.67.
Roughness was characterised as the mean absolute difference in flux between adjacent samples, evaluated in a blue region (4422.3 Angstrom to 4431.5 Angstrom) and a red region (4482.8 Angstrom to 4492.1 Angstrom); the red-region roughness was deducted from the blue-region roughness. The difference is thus 0.00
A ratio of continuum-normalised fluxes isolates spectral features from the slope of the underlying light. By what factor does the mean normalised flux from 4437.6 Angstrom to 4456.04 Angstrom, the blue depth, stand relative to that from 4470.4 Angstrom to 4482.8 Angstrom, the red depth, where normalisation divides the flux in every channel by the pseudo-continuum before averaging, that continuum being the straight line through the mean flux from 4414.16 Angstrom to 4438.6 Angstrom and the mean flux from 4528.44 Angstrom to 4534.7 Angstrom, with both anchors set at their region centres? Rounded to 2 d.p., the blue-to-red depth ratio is 0.90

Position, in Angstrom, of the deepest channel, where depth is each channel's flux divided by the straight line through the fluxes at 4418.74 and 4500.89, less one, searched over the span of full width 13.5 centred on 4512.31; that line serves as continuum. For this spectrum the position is 4510.23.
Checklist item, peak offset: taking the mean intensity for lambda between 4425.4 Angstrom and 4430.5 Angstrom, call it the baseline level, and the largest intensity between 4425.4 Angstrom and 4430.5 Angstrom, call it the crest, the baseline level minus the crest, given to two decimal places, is -0.24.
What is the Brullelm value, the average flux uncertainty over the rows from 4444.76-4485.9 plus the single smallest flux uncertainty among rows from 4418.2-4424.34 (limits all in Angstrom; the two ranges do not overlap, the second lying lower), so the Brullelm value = 0.512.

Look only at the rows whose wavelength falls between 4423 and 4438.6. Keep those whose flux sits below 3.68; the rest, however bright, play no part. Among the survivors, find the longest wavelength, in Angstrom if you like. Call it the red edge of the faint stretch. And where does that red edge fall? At 4438.11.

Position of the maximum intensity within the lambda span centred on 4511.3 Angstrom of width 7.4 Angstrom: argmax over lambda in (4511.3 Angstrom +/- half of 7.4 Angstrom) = 4511.27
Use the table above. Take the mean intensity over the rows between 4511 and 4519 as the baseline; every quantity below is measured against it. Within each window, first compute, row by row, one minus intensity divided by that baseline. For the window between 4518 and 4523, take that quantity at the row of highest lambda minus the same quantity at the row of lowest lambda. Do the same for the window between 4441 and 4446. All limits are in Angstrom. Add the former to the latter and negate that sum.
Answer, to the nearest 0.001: 0.030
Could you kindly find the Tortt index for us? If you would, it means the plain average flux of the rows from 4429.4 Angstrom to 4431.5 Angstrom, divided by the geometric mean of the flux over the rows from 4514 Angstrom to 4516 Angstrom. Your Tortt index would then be 0.90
